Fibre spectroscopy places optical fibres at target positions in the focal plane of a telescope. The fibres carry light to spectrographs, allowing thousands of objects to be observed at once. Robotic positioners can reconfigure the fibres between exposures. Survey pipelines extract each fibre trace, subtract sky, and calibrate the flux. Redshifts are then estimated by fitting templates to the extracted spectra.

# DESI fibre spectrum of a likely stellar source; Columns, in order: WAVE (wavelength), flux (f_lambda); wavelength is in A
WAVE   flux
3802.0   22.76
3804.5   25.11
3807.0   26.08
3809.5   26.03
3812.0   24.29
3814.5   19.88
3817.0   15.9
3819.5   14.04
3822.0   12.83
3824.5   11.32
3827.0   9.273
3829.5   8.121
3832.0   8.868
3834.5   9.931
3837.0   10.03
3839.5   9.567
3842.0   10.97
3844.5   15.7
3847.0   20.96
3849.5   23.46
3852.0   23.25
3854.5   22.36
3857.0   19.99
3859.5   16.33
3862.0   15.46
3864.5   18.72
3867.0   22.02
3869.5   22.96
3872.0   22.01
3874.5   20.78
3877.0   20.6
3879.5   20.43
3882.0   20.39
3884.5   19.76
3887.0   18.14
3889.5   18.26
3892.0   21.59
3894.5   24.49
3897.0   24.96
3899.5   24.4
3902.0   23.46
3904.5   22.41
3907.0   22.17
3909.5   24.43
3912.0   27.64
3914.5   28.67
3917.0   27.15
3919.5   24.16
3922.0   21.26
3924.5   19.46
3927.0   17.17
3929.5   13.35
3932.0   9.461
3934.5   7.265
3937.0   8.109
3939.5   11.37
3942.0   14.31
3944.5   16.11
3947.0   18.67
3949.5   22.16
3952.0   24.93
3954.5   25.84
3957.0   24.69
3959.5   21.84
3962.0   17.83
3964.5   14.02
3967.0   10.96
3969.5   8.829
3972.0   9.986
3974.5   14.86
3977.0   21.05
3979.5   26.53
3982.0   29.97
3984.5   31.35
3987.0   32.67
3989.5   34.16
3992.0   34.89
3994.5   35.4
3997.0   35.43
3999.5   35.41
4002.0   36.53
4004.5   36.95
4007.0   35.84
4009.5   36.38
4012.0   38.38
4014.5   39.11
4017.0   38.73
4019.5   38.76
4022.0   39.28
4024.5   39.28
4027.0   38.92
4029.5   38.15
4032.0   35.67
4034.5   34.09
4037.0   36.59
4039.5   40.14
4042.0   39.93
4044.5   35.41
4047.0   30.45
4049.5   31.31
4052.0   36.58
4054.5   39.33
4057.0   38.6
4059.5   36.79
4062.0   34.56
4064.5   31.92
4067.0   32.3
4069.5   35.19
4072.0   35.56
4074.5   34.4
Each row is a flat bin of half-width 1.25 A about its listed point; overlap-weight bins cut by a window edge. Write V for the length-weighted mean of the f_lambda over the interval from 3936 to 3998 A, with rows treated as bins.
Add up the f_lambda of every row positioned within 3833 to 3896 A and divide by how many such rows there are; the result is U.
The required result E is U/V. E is 0.9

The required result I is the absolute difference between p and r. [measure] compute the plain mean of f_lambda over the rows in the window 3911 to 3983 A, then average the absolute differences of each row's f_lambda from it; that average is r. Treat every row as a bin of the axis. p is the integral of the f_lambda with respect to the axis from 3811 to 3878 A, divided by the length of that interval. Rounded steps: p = 17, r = 5.9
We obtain 11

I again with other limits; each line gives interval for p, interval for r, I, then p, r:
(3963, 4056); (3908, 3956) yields 26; 32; 5.8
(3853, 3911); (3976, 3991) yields 18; 21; 3.7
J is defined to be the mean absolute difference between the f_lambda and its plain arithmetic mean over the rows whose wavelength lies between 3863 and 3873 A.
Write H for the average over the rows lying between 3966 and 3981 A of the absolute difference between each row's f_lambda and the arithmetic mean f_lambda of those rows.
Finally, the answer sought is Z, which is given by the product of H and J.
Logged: 7.6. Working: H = 5.6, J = 1.4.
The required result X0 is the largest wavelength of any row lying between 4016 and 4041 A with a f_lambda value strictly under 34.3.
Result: 4034.5 A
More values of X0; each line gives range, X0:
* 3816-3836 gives 3834.5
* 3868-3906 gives 3904.5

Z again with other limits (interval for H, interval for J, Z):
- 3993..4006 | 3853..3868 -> 1.5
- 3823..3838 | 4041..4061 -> 2.3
